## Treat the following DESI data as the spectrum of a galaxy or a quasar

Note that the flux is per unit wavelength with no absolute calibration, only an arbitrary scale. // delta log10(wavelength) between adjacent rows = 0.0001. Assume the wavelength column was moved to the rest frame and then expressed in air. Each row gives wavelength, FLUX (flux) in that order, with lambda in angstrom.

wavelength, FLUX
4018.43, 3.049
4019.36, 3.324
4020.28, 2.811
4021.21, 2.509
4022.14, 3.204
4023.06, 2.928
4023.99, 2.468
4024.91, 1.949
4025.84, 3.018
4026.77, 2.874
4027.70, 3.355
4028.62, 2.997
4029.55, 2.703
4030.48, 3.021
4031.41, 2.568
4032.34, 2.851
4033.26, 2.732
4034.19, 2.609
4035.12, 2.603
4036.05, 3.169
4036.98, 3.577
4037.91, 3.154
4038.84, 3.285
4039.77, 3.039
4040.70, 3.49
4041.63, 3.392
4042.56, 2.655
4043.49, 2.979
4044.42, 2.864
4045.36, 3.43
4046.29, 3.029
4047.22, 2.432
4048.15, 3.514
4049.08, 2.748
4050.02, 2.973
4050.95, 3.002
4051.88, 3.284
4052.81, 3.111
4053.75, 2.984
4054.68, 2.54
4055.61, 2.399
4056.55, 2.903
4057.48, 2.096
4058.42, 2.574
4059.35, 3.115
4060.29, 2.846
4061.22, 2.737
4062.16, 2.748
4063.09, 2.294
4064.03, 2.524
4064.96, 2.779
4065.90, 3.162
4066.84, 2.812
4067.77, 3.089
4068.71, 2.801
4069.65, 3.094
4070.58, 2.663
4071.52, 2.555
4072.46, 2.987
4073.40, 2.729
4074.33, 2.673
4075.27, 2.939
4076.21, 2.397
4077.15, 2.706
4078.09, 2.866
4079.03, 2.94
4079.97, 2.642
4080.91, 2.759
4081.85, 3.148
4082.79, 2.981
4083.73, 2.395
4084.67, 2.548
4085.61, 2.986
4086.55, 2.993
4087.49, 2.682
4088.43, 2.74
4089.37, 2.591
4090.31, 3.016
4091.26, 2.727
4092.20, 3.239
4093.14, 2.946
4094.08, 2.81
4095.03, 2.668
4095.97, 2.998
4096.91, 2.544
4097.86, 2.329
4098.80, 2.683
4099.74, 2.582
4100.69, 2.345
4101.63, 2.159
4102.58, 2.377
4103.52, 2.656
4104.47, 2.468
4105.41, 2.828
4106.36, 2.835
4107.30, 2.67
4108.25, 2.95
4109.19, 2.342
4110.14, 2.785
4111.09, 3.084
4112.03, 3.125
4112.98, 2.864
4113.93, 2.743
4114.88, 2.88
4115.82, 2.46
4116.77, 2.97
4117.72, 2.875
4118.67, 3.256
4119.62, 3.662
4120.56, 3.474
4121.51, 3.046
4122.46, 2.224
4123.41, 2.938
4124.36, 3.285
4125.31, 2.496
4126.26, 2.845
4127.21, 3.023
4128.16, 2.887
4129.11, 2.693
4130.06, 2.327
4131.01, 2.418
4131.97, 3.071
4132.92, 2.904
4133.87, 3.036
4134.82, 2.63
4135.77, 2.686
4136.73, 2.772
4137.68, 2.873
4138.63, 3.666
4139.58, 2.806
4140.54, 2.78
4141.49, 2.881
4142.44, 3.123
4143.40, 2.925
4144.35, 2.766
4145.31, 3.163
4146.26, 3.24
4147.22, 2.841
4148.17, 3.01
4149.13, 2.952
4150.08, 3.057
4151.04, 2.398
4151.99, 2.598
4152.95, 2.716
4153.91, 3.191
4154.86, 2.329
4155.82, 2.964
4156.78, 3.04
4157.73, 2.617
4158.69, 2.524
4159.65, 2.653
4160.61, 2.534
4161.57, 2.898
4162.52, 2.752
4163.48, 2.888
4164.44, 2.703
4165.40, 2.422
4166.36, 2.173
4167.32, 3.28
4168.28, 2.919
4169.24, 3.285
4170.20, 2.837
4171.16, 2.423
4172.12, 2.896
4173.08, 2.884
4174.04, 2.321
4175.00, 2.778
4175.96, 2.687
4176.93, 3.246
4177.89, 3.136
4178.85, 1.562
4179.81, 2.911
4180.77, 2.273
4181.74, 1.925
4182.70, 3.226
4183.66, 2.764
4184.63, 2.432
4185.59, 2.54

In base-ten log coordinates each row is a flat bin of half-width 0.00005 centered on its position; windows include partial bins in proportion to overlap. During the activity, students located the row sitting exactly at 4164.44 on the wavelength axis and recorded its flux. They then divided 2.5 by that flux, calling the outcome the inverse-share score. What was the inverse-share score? 0.92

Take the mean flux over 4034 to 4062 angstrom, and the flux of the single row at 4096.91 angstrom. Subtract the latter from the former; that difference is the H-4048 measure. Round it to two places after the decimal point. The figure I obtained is 0.41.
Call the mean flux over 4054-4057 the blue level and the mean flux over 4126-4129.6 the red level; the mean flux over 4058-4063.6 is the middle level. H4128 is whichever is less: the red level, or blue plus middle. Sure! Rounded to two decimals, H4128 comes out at 2.86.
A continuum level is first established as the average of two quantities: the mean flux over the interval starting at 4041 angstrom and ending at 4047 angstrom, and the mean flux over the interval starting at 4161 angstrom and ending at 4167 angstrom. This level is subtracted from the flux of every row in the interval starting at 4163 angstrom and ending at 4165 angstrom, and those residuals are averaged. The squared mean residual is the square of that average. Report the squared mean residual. 0.00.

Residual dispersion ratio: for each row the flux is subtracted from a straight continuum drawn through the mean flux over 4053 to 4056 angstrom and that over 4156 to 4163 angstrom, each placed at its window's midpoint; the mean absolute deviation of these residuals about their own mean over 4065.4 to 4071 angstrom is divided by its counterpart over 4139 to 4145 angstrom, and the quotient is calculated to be 1.86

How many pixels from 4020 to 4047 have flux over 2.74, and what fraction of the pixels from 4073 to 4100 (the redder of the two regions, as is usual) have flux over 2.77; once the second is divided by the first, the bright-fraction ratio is 0.0207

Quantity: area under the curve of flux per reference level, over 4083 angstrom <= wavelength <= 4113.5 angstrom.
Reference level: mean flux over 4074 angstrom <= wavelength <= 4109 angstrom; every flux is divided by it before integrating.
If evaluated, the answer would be 30 angstrom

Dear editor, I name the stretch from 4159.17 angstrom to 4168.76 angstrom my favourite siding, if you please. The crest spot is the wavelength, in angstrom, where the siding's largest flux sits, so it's 4167.32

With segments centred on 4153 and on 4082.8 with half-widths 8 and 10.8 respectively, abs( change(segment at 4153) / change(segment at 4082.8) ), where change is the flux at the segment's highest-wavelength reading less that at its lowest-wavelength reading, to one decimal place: 15.3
